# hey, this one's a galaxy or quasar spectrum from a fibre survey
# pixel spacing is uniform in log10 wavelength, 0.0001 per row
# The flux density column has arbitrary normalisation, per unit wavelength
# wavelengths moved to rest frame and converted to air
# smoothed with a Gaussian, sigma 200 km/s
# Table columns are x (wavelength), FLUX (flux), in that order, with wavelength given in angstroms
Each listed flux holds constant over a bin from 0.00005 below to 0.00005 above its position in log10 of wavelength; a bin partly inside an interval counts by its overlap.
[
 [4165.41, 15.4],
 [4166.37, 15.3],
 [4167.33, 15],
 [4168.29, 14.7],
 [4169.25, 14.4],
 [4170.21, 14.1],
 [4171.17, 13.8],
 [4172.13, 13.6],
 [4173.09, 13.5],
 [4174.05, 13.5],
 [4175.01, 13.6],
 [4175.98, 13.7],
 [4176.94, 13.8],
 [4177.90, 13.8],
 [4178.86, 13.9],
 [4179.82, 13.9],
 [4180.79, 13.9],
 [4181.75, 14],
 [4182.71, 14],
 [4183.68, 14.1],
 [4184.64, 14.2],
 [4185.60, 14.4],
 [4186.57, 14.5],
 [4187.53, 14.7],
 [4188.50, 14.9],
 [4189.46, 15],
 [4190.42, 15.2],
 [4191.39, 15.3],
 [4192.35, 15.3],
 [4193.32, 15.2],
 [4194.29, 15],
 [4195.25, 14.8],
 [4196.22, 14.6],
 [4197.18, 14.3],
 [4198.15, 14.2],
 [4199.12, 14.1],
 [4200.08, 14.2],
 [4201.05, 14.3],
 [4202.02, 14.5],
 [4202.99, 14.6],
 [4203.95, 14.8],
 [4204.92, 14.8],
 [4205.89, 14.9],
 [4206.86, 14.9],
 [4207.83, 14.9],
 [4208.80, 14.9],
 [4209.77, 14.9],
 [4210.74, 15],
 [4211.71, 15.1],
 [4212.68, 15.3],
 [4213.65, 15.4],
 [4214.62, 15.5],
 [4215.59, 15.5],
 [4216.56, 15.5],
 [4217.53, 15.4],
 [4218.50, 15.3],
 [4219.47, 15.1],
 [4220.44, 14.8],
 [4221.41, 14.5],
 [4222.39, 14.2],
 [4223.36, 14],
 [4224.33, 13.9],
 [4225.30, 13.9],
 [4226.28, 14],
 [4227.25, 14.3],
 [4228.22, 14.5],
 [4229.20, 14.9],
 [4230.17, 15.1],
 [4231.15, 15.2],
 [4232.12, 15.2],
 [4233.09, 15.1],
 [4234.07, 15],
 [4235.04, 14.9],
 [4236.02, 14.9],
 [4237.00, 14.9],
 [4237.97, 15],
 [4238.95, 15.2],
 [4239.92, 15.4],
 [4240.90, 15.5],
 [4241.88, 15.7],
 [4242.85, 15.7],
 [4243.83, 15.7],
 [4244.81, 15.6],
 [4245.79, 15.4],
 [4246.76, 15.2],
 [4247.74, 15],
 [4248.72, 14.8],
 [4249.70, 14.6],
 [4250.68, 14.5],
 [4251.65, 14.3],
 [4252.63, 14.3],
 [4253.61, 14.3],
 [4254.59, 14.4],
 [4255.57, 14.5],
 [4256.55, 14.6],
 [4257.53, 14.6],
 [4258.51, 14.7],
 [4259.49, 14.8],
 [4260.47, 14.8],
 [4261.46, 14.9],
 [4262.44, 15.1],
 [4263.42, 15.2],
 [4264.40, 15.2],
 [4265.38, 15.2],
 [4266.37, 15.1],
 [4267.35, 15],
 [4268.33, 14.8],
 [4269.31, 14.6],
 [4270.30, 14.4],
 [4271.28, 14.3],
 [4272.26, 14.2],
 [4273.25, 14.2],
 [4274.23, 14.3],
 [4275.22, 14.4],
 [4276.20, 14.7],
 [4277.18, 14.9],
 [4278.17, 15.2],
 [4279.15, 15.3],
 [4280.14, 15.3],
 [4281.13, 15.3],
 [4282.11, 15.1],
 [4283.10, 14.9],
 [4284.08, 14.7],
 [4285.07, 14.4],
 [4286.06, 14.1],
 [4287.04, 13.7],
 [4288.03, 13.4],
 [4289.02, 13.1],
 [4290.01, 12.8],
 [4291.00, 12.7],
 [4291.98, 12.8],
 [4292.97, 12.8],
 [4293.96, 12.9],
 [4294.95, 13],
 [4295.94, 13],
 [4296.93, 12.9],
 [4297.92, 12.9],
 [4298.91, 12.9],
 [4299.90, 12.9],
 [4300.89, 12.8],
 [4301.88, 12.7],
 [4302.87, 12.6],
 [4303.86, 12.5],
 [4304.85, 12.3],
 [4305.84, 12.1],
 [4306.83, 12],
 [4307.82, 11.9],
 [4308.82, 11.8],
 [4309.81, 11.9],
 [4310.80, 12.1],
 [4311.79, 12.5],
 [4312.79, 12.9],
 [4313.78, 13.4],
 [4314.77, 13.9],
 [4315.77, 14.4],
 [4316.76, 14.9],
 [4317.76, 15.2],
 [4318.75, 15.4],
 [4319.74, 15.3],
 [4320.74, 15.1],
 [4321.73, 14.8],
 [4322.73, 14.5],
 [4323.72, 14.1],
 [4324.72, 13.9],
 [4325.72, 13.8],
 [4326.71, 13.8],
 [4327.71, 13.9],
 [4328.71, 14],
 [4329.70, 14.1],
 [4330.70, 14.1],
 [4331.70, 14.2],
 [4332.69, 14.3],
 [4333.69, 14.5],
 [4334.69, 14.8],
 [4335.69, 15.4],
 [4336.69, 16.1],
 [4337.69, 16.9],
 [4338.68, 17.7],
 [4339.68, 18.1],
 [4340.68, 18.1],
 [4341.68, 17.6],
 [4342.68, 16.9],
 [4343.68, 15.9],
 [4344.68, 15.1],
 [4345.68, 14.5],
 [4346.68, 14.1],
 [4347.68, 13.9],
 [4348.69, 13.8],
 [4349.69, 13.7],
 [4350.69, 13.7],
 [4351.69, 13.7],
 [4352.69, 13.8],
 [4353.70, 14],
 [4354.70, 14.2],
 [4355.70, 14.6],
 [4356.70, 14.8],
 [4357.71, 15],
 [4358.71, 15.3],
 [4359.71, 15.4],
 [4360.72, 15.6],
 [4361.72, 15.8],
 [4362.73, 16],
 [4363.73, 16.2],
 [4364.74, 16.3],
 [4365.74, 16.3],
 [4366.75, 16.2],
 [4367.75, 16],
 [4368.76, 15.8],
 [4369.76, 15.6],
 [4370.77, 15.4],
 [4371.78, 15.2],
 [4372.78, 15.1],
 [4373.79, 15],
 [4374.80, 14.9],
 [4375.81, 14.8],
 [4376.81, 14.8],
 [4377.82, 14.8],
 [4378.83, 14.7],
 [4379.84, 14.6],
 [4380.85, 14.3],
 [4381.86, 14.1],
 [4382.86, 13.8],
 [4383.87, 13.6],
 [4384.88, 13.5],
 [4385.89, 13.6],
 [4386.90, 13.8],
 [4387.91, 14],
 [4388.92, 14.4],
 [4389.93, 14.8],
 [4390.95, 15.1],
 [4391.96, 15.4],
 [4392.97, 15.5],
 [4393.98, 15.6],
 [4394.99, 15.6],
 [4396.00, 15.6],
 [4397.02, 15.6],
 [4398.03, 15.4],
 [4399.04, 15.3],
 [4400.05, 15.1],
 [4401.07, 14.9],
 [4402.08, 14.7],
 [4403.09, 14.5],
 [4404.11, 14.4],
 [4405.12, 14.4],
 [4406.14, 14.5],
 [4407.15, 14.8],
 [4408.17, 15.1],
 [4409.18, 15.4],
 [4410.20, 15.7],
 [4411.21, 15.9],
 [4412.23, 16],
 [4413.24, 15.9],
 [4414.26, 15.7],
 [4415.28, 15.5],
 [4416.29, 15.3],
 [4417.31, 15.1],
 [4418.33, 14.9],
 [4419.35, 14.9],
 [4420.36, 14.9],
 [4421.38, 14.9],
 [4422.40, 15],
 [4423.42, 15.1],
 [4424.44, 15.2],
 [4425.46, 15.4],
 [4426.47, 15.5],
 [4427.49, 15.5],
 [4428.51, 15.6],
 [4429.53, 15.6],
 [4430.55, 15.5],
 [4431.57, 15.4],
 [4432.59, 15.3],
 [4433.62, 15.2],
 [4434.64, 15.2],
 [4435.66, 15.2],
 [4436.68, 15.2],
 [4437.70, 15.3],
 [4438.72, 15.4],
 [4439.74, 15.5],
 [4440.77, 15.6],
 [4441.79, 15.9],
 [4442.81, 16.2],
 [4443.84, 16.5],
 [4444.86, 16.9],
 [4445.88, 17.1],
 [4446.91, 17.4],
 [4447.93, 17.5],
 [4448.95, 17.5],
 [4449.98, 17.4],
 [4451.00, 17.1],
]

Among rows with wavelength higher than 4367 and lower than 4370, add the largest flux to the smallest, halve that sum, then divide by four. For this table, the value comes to 3.95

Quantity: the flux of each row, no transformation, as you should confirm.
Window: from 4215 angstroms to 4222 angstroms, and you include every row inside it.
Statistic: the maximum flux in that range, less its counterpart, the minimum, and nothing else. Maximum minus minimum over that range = 1.0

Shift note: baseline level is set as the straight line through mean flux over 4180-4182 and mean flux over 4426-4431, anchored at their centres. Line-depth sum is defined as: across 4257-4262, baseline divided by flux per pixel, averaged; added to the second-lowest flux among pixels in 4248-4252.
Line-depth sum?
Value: 15.5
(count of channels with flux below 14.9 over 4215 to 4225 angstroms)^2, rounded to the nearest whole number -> 25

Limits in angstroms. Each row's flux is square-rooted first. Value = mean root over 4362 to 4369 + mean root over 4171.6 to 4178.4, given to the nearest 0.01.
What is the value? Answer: 7.71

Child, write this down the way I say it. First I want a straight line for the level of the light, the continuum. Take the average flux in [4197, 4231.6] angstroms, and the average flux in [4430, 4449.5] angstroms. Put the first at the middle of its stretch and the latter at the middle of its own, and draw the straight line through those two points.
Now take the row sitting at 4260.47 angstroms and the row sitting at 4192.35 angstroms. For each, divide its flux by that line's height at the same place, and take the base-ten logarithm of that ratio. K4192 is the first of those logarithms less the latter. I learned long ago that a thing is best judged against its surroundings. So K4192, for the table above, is -0.03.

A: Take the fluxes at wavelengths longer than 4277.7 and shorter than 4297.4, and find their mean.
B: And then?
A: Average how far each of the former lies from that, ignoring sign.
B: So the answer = 0.95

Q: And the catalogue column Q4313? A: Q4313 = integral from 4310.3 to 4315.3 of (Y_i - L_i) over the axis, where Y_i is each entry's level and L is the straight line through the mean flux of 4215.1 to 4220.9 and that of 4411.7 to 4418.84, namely -12.0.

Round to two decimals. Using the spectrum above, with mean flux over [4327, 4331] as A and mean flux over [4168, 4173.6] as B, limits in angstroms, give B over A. 1.00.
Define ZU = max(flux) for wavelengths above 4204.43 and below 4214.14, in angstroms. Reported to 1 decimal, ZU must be 15.4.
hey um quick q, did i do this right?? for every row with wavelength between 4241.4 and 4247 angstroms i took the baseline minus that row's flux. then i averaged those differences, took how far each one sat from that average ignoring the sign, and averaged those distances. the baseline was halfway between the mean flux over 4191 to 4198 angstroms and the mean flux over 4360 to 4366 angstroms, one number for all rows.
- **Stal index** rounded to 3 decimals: 0.167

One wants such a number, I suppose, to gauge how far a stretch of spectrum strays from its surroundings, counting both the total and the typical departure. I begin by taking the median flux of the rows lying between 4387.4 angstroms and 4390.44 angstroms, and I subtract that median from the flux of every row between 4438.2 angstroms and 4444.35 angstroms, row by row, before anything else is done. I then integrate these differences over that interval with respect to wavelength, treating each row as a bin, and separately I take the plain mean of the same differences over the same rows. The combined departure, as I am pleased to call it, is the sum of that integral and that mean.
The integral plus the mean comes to 10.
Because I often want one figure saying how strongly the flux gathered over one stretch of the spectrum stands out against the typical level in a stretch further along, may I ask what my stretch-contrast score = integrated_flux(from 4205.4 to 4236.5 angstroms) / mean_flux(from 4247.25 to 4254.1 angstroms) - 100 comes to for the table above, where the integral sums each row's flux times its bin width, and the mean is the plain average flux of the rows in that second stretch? -68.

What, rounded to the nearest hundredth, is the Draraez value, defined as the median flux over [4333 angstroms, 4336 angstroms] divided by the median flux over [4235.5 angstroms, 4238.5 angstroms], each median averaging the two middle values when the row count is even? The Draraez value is 0.99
